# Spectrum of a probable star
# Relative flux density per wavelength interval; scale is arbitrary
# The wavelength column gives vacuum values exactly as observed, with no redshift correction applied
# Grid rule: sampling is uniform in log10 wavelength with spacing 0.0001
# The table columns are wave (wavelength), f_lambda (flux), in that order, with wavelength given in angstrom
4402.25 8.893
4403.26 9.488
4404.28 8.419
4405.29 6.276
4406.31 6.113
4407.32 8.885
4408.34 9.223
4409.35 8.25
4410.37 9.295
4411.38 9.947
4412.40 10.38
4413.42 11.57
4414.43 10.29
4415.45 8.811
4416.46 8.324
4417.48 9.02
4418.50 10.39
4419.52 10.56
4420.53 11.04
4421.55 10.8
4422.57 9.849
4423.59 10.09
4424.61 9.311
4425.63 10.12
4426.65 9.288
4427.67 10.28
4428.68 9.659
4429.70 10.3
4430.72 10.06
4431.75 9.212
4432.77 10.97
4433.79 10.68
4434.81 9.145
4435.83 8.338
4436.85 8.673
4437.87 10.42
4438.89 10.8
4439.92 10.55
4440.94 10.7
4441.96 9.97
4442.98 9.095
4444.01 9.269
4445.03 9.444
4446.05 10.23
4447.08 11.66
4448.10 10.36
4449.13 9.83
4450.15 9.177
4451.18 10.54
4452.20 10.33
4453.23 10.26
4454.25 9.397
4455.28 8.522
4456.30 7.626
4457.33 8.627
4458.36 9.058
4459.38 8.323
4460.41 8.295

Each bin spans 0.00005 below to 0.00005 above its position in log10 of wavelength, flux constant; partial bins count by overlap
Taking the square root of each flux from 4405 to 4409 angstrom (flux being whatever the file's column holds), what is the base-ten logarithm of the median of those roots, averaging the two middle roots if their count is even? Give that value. 0.438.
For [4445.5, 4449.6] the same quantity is 0.506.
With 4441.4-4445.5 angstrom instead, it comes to 0.486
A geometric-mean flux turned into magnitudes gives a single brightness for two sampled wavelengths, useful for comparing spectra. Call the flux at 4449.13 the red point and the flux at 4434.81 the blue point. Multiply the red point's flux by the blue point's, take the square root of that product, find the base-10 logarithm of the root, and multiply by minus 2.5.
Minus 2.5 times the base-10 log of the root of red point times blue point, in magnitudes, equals -2.442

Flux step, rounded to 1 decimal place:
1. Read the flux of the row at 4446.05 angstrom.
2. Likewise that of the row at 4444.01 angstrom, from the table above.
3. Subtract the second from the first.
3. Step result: 1.0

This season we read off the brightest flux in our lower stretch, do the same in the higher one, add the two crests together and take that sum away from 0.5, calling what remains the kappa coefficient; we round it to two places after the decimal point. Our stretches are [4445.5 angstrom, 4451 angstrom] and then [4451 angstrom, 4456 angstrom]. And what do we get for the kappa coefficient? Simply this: -21.70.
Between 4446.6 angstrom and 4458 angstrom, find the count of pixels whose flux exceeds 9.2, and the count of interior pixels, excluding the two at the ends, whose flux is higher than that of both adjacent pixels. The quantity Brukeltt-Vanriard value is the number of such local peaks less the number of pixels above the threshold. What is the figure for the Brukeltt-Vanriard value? -6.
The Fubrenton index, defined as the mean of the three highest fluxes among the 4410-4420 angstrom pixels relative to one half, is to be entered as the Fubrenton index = 21.7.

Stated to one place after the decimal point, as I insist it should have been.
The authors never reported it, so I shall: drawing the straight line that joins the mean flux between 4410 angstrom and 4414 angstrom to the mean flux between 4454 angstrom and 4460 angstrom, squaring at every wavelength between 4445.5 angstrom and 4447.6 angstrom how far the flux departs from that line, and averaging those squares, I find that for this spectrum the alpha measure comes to 4.4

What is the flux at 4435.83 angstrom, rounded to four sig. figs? 8.338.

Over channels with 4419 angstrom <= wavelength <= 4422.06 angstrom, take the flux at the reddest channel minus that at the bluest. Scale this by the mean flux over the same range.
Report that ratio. 0.02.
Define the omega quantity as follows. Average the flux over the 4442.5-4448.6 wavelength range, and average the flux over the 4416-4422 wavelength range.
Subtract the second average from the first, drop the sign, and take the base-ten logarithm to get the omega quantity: -1.9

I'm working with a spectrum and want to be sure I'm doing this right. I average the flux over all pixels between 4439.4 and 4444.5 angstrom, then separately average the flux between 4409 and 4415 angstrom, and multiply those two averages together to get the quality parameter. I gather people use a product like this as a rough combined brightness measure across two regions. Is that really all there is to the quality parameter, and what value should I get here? 99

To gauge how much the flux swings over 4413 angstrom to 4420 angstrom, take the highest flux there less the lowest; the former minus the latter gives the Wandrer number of 3.2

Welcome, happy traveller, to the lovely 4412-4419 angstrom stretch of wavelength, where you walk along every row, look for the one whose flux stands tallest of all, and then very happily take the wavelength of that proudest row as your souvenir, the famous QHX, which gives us 4413.42 angstrom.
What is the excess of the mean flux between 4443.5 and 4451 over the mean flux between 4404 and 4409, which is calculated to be 2.2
